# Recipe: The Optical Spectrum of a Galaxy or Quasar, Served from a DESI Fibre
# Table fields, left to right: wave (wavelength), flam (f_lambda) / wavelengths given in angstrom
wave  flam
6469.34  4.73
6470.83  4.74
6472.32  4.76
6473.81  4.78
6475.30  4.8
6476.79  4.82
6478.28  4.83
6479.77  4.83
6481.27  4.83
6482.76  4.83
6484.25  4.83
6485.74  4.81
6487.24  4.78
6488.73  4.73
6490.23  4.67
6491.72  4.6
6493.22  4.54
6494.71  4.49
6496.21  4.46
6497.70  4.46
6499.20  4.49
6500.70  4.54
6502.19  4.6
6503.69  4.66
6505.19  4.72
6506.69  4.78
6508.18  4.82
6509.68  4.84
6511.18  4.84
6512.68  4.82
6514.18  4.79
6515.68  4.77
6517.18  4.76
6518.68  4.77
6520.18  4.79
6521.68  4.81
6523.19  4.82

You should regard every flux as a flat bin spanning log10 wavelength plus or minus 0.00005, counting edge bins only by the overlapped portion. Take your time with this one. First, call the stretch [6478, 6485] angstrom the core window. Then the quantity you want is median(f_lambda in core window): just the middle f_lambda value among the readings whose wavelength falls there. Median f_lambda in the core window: 4.83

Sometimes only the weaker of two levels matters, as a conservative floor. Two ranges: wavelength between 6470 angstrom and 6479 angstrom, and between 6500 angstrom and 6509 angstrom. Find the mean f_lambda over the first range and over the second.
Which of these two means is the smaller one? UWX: 4.69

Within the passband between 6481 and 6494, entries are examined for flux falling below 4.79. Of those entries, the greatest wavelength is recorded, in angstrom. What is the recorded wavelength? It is 6493.22 angstrom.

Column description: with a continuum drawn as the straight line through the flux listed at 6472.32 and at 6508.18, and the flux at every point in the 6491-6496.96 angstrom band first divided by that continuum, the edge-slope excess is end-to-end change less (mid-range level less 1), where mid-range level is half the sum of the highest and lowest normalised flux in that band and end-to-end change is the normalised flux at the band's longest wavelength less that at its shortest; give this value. 0.02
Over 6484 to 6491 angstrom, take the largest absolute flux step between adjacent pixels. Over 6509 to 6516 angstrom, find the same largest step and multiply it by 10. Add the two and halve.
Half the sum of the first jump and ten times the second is 0.18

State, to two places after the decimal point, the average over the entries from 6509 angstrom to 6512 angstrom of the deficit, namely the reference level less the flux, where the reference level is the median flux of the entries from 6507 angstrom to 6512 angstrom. 0.00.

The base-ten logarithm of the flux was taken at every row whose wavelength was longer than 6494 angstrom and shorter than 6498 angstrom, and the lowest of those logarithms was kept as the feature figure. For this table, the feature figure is 0.649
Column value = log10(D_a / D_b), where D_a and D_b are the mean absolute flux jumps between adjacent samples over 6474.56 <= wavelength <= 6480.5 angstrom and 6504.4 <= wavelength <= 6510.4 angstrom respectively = -0.6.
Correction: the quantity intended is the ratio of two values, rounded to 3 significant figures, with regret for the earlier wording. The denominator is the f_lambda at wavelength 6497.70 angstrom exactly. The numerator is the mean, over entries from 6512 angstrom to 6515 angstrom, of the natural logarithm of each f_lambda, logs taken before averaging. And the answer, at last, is 0.352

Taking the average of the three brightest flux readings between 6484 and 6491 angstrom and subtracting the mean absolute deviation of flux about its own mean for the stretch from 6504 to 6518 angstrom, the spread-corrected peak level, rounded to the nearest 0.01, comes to 4.77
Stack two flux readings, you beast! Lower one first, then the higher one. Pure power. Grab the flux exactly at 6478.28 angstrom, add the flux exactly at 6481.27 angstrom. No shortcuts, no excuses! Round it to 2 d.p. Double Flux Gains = 9.66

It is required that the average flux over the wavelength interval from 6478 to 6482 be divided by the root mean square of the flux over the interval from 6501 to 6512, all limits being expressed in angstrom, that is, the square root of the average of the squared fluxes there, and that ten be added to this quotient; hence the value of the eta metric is 11.0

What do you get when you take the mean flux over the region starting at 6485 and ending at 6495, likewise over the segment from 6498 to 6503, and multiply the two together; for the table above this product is 21.2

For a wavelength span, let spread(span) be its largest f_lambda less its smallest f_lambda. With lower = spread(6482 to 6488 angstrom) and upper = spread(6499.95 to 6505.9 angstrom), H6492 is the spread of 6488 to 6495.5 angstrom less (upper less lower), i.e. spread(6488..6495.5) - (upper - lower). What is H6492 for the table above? 0.11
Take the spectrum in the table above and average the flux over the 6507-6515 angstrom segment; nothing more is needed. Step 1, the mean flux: 4.82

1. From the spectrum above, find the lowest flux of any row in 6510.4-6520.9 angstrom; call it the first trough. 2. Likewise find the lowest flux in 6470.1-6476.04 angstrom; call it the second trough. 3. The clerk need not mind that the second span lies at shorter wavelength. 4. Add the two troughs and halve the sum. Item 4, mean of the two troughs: 4.75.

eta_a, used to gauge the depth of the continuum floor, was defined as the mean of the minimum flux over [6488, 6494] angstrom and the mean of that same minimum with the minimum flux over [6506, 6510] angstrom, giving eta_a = 4.60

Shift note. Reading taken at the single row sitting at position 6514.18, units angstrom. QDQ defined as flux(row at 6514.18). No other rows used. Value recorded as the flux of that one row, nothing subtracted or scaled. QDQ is 4.79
